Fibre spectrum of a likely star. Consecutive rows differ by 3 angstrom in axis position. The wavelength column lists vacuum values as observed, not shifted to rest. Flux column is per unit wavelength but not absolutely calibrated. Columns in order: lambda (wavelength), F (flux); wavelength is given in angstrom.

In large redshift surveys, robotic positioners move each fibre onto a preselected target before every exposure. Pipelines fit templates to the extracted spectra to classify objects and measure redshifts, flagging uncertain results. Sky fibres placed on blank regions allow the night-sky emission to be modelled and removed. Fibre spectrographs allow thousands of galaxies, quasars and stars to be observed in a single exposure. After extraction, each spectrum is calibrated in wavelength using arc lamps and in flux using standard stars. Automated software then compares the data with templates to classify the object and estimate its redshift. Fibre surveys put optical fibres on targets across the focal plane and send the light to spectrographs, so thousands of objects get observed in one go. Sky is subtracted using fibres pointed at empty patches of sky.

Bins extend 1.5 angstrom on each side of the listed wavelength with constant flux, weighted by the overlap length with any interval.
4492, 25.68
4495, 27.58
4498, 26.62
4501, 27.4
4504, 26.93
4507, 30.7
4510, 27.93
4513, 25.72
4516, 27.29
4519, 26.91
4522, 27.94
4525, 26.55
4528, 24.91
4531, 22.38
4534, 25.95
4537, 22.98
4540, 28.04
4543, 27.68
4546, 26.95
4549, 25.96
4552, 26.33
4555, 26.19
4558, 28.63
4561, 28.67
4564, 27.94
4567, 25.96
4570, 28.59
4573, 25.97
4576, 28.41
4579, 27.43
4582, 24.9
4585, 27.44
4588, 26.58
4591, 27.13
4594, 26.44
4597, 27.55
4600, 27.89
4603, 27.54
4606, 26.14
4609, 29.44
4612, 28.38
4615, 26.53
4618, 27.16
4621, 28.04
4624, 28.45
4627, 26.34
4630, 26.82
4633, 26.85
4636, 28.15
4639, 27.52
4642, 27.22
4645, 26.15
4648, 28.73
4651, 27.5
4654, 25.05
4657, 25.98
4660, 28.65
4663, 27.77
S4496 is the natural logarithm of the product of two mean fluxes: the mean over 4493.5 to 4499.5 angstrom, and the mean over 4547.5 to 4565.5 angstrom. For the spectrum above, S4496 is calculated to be 6.61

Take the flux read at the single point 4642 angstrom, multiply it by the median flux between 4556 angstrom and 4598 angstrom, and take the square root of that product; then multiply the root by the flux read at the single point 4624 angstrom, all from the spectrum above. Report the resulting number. 777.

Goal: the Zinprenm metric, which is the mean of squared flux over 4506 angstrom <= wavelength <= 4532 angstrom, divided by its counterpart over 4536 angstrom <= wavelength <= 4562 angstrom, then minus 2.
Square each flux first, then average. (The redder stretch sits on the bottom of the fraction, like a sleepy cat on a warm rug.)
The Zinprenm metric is -1.01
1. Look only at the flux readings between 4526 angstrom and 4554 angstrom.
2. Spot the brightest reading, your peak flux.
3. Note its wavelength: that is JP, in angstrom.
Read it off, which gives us 4540 angstrom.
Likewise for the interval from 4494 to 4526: 4507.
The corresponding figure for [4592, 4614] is 4609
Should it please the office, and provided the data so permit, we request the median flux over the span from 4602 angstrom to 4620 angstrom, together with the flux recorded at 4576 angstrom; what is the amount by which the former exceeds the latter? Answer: -1.1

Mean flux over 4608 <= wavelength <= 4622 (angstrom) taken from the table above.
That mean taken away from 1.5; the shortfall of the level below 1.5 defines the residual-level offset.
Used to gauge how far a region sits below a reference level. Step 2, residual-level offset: -26.4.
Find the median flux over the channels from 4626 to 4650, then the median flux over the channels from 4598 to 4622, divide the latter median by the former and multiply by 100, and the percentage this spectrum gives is 103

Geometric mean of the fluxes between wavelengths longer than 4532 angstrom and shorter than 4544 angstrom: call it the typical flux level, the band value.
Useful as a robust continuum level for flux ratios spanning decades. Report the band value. 26.1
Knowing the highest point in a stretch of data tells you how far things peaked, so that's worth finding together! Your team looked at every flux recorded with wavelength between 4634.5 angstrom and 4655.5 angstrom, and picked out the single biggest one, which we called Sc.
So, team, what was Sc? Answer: 28.73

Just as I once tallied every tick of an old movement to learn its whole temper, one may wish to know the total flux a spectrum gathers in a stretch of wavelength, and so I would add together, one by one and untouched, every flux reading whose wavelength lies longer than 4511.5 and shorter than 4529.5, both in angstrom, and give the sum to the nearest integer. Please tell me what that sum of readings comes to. 159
